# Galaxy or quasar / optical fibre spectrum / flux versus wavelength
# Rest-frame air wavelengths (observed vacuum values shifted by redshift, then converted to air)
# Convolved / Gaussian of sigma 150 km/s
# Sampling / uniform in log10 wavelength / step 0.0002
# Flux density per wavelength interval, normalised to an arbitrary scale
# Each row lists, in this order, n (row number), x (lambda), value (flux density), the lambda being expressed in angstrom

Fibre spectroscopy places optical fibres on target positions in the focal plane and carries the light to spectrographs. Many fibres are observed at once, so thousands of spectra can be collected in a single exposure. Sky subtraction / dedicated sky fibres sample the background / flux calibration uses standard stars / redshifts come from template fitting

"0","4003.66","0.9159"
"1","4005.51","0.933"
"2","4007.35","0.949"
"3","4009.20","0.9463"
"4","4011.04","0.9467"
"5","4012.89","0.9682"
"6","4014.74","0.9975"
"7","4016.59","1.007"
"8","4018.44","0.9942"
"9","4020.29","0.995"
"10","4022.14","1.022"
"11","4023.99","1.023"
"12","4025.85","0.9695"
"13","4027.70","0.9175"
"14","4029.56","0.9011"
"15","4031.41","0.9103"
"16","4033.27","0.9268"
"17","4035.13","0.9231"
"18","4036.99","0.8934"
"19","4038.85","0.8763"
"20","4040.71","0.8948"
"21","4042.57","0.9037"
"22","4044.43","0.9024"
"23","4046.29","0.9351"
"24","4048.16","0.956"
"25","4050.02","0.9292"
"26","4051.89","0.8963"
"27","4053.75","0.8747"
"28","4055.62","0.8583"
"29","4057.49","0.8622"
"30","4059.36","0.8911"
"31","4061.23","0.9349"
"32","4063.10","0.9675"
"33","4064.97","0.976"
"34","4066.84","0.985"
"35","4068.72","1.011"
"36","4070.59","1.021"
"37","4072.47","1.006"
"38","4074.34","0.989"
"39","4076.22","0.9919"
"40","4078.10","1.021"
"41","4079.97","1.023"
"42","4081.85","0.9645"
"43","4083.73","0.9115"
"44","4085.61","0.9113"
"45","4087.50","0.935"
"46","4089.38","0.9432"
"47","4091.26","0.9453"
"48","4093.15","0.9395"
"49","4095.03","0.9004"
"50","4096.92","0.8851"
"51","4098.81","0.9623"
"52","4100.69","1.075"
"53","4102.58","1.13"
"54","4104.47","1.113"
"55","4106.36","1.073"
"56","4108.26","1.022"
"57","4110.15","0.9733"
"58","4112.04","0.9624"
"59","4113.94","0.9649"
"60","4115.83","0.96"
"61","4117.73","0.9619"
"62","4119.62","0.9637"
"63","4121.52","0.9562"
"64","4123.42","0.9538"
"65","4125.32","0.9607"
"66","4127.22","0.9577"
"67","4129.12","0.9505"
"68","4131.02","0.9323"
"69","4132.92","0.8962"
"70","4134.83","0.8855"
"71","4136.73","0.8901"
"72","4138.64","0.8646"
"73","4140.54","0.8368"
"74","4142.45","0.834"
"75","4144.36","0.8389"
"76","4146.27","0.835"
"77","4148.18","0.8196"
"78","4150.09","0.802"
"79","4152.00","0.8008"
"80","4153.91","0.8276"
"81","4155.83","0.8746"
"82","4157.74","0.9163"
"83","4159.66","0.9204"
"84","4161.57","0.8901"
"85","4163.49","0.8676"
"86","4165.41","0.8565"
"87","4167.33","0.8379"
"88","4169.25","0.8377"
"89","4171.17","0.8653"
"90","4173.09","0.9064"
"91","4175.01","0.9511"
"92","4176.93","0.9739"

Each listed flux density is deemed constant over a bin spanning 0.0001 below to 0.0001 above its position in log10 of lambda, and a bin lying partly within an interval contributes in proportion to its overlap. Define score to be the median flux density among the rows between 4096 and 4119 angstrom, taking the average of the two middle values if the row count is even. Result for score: 0.97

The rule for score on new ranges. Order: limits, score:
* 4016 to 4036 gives 0.97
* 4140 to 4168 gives 0.84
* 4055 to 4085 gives 0.98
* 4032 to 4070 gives 0.91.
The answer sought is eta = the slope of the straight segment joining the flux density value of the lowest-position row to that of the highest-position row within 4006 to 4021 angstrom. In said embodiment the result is 0.004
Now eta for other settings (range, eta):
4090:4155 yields -0.002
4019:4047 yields -0.002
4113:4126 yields 0.000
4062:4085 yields -0.003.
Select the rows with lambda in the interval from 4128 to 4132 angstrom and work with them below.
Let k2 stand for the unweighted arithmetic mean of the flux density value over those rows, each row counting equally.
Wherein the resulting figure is 0.94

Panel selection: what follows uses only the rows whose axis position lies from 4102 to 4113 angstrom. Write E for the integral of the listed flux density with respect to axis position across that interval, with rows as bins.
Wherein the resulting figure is 11.5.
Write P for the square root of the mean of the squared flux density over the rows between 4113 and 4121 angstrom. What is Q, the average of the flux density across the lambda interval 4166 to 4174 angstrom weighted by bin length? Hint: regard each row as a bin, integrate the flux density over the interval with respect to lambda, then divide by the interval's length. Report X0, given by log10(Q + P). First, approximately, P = 0.96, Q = 0.86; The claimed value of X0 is 0.26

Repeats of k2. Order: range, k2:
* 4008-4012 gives 0.95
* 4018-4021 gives 0.99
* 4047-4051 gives 0.94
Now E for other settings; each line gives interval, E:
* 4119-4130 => 10.5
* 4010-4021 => 10.8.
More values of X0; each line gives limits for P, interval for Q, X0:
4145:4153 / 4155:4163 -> 0.23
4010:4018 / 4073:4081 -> 0.30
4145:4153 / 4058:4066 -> 0.24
